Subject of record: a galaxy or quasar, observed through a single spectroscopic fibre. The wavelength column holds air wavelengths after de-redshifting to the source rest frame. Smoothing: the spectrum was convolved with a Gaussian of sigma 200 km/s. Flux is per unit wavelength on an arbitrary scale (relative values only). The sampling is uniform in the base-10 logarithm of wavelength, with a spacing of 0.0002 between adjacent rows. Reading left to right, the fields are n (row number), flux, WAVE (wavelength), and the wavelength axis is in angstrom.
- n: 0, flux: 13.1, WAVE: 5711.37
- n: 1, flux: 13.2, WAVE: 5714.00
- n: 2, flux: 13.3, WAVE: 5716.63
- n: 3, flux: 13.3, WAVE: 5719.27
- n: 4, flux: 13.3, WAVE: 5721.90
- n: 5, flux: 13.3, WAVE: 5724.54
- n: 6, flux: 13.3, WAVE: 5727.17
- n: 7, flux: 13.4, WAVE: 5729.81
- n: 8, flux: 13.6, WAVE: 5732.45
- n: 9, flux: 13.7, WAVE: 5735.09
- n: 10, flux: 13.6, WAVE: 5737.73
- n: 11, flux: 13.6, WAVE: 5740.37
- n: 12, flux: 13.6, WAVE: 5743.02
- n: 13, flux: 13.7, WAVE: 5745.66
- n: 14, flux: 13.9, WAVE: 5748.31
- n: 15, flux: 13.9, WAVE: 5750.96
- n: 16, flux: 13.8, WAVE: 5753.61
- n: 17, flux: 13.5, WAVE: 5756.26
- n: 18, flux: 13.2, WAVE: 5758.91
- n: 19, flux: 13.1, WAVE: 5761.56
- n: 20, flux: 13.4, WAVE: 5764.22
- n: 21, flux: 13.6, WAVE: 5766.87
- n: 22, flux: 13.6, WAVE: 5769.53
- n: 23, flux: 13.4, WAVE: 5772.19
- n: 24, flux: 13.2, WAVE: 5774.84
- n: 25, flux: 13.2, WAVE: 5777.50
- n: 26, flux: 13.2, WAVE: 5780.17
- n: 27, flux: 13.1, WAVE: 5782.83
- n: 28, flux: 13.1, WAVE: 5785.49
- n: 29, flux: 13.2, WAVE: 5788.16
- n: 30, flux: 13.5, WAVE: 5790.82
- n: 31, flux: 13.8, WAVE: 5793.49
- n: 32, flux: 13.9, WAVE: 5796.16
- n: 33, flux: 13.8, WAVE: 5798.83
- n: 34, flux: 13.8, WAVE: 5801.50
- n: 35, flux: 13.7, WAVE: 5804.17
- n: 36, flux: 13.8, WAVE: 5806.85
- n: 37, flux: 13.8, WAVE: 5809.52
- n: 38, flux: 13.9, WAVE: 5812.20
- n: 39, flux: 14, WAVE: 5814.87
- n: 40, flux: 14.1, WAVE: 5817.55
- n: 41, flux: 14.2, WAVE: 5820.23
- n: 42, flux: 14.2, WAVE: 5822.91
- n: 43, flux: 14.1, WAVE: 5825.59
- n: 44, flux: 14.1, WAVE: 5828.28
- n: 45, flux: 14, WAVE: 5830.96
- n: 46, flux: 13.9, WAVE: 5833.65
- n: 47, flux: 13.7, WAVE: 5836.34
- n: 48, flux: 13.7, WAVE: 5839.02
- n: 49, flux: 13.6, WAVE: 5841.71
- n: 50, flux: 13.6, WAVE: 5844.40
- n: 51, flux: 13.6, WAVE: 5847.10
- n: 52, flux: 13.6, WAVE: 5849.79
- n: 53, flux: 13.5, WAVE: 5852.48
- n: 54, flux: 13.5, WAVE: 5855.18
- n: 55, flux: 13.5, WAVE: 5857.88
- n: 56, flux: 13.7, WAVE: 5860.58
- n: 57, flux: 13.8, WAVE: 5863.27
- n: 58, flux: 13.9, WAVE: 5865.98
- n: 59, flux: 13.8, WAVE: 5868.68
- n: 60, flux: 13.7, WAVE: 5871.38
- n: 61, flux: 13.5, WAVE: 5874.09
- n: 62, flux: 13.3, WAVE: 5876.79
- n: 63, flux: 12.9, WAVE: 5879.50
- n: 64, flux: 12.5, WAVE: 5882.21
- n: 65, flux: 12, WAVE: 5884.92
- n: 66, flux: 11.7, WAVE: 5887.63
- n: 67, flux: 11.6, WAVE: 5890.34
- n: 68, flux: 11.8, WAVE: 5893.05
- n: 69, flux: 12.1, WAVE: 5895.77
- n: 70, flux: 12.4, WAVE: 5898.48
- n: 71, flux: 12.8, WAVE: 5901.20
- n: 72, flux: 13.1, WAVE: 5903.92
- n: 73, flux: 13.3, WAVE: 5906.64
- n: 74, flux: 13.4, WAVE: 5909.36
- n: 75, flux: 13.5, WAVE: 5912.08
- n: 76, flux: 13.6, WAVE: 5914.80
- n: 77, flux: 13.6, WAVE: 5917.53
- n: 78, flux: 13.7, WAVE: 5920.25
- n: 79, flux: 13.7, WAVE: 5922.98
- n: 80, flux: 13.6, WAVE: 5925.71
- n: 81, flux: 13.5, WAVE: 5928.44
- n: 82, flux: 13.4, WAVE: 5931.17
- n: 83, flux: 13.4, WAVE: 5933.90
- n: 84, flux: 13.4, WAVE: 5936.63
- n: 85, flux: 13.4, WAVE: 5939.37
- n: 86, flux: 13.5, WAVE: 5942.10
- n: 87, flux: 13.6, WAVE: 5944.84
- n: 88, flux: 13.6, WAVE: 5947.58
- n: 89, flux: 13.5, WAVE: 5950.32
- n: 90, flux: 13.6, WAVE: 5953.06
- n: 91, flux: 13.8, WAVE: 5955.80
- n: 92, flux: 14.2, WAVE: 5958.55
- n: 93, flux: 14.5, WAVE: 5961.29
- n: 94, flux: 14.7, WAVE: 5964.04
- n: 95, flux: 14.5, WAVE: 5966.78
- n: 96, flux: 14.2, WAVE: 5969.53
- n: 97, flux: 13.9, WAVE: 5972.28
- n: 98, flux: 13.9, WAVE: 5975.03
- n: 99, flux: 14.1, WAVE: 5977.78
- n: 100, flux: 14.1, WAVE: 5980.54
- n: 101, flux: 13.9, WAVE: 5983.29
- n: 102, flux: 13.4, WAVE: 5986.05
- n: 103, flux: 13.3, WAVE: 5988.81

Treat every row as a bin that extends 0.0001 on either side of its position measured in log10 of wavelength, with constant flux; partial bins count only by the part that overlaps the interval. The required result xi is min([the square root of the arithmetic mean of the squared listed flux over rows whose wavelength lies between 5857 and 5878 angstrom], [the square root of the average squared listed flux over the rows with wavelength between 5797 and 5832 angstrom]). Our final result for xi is 13.65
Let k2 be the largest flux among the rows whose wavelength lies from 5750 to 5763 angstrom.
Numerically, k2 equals 13.9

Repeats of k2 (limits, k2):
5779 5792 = 13.5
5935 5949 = 13.6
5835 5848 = 13.7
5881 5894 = 12.5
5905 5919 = 13.6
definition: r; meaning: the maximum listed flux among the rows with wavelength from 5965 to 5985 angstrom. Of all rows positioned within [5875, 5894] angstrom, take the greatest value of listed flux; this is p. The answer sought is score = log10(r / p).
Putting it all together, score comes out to 0.038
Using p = 13.3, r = 14.5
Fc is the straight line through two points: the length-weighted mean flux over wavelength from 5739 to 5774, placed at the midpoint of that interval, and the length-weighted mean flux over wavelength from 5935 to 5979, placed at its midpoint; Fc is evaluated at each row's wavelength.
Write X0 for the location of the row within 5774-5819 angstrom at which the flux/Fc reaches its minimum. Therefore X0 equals 5785.49 angstrom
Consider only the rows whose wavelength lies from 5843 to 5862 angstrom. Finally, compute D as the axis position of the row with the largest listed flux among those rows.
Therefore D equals 5860.58 angstrom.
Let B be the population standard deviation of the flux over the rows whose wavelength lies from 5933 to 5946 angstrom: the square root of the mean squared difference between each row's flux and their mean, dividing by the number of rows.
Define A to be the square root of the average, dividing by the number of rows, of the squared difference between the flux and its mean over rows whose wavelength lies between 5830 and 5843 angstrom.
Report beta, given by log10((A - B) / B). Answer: -0.08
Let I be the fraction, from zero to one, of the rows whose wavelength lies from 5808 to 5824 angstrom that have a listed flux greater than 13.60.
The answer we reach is 1.0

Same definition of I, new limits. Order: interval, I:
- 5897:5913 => 0.0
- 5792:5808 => 1.0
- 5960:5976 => 1.0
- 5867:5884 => 0.3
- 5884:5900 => 0.0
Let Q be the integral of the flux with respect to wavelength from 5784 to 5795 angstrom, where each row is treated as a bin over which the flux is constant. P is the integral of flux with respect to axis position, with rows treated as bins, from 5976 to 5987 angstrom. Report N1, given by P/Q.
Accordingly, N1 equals 1.04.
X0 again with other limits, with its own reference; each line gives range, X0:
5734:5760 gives 5758.91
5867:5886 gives 5884.92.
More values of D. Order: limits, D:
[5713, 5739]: 5735.09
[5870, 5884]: 5871.38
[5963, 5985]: 5964.04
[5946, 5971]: 5964.04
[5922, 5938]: 5922.98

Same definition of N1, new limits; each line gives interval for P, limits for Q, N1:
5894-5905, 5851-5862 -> 0.93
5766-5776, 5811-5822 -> 0.87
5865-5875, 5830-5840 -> 0.99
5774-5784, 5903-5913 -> 0.99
